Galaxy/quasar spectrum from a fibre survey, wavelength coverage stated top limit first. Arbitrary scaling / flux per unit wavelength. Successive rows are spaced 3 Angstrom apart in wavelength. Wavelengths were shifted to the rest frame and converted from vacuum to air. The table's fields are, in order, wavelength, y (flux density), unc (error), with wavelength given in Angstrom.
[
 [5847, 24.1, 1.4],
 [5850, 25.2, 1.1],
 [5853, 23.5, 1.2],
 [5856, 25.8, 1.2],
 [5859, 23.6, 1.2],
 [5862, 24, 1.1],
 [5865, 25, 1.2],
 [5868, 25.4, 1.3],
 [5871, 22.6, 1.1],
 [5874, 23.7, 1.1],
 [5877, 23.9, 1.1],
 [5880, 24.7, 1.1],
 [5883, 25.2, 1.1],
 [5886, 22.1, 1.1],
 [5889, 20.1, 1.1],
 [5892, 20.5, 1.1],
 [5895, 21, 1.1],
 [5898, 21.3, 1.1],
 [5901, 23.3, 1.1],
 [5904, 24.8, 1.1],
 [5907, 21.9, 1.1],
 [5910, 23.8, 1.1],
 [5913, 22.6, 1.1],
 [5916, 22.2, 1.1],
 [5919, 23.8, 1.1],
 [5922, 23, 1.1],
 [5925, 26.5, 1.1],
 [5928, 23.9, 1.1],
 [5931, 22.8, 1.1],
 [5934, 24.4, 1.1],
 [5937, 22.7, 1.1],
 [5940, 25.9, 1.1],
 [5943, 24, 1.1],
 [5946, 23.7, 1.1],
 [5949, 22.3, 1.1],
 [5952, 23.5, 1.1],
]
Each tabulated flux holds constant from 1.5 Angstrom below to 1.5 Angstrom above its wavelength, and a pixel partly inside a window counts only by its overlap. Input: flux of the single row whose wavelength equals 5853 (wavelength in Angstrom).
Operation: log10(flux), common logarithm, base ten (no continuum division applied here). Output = 1.37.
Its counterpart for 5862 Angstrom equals 1.38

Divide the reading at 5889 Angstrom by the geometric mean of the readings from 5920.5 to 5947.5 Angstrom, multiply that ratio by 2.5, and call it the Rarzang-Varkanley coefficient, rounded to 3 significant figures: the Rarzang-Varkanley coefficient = 2.09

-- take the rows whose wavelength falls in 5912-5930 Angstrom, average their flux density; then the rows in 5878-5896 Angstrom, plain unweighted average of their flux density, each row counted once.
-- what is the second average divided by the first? 0.94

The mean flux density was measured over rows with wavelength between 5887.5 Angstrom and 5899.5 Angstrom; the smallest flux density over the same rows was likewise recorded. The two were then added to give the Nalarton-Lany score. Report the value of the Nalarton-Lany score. 40.8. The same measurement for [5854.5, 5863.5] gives 48.1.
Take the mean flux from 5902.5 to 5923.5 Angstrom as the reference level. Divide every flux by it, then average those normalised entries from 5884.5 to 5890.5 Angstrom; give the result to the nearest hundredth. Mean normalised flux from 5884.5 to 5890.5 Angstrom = 0.91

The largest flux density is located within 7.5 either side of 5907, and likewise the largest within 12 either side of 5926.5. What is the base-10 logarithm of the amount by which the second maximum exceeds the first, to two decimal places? 0.23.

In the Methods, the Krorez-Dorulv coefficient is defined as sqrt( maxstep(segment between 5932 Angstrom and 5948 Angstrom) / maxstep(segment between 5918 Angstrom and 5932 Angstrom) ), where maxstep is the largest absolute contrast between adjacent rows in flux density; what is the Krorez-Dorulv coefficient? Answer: 1.0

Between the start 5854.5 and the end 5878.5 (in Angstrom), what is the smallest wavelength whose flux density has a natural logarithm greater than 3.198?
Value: 5856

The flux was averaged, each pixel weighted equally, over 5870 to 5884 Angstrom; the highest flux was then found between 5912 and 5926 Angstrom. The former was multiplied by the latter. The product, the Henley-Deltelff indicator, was 637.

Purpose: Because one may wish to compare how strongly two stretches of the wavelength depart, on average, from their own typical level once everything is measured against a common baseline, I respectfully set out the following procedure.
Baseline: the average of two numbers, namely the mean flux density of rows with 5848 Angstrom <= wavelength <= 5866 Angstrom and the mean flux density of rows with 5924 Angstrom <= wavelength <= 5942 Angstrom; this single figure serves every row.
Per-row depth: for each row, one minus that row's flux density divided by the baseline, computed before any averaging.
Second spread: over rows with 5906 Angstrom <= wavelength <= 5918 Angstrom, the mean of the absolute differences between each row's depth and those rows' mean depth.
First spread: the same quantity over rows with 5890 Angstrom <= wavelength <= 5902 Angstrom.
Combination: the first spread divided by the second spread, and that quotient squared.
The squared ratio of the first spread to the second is 2.3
